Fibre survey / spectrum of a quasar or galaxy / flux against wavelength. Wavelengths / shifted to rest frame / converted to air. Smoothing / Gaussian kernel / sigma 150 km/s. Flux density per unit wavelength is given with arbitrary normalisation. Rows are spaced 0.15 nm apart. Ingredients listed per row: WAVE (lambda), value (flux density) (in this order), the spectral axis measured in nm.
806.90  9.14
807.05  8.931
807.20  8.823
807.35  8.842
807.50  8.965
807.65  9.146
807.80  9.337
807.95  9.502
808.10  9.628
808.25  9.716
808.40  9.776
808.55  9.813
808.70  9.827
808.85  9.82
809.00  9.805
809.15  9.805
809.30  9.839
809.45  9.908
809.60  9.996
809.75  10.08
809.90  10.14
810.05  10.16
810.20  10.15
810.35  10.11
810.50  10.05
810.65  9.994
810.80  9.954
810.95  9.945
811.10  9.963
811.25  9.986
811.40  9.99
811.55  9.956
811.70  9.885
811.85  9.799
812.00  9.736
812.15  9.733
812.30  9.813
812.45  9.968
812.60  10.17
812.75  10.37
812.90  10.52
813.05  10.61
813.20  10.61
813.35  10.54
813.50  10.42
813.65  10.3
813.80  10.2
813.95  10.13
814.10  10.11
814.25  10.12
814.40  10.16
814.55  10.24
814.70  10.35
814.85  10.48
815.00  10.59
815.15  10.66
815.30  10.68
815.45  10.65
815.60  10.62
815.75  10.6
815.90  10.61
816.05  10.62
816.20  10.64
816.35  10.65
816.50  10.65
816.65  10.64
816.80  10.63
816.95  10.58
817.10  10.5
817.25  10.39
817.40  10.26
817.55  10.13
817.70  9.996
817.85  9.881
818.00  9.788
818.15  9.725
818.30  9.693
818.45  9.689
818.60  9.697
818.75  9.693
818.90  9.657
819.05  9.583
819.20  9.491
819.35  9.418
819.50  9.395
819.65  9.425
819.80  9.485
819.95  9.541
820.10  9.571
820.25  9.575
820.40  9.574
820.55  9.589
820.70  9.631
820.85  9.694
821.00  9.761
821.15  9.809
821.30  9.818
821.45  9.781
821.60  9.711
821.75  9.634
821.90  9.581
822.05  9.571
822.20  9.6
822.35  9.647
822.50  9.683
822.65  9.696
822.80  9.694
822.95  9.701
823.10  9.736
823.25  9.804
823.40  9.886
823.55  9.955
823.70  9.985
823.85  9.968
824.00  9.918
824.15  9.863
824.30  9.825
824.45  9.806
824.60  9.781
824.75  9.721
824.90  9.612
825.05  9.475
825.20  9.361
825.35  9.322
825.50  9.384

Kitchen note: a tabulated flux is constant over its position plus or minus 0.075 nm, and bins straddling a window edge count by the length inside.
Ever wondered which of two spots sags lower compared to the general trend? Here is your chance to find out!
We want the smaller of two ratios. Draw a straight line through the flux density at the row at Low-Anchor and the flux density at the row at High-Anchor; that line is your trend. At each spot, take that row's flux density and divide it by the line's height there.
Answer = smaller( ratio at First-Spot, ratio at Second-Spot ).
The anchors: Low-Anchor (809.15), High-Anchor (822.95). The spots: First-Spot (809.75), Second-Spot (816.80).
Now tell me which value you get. 1.029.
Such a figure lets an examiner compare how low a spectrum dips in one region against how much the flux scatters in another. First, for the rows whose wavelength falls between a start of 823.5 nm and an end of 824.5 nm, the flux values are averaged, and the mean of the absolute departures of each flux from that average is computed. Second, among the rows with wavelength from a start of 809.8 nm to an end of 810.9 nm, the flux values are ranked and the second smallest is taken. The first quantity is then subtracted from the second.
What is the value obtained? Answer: 9.93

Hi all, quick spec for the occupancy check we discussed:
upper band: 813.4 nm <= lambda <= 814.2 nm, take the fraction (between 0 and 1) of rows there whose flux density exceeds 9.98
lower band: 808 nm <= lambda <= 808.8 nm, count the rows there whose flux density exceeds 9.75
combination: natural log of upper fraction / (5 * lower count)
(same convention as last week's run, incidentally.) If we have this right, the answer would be -2.71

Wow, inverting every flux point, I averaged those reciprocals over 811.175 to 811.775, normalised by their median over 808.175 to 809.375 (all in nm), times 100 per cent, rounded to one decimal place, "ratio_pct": 98.5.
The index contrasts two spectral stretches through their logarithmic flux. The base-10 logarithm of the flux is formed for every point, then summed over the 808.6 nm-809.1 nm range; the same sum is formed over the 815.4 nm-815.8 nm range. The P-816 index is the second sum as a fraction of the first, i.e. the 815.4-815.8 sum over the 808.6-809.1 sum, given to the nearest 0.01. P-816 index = 1.03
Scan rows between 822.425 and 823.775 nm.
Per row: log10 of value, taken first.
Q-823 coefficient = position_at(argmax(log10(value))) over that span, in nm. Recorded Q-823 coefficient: 823.70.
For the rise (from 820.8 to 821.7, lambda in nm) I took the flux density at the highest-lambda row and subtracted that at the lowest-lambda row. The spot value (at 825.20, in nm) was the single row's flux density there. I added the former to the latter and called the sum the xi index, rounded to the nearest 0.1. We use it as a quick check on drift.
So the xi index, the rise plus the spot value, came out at 9.4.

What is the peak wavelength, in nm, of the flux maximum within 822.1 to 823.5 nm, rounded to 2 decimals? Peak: 823.40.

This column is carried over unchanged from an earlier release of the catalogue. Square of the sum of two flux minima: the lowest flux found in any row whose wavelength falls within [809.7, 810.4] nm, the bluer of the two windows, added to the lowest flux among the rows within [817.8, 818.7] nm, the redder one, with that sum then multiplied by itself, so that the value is 391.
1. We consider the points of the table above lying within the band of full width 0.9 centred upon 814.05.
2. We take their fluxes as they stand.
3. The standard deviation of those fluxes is 0.07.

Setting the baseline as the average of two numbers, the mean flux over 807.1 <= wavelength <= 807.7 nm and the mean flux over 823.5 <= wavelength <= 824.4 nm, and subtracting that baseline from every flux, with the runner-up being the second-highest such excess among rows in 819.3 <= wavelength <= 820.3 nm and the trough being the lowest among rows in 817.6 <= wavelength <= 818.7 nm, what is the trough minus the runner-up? 0.1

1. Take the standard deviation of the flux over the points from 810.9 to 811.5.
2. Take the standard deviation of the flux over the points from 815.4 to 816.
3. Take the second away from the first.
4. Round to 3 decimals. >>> -0.001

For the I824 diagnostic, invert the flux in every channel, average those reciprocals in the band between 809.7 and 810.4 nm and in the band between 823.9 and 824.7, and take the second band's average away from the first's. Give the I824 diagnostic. -0.0029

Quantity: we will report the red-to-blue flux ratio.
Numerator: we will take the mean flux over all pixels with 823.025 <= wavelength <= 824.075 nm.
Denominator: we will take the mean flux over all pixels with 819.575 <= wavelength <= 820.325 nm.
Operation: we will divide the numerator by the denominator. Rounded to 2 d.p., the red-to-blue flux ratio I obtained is 1.04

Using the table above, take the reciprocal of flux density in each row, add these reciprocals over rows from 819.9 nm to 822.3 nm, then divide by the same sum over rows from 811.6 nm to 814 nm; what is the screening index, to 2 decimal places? 1.05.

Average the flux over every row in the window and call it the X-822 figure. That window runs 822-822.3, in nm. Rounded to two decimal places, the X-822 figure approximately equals 9.59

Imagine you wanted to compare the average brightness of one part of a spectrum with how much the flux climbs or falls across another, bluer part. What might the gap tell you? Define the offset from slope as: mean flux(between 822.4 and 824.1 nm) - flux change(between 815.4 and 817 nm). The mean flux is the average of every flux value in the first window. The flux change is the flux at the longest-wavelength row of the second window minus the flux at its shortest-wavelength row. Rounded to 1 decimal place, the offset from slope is 9.9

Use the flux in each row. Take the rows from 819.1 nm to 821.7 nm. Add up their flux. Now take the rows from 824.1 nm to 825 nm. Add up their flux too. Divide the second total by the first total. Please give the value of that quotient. 0.36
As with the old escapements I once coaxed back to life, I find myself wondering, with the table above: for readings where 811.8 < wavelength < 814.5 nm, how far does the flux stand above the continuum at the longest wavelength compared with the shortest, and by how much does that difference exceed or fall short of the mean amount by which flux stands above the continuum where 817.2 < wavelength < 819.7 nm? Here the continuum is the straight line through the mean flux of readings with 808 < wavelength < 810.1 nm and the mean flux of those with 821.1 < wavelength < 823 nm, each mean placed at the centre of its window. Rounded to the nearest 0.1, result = 0.4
